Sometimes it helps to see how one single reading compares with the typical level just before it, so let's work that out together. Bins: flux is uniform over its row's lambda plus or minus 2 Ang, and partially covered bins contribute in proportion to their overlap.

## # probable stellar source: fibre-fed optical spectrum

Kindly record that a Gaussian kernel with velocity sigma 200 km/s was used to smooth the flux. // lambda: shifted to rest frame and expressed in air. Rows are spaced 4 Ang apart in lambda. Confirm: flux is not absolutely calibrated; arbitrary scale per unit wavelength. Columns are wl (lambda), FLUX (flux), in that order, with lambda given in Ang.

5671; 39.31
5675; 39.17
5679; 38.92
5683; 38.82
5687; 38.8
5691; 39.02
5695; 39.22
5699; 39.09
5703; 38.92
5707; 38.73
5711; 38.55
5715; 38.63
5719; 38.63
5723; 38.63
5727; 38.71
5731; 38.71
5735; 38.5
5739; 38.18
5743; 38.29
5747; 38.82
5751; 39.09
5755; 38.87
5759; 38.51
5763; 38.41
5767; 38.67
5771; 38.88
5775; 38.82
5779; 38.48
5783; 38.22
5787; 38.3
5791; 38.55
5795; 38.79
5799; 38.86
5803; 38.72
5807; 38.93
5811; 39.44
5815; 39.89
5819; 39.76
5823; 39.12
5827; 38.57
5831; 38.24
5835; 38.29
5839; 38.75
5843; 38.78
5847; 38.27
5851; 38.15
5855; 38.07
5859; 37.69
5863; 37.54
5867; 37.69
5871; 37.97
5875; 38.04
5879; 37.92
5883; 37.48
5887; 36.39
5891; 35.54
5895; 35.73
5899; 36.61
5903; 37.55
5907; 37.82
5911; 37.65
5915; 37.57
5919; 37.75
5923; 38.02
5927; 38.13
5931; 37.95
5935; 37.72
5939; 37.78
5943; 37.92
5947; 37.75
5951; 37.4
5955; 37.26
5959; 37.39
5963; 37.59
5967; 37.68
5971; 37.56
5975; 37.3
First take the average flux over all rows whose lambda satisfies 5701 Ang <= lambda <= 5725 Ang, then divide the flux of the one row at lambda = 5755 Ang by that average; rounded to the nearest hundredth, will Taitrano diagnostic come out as 1.00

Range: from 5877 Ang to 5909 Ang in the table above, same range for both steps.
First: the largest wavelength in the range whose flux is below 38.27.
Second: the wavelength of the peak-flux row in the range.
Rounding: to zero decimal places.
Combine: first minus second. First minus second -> 28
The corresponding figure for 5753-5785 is 12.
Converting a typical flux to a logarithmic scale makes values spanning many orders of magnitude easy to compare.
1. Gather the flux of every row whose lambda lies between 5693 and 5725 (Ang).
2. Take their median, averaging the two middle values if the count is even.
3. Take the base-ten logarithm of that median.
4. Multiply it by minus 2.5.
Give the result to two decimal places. -3.97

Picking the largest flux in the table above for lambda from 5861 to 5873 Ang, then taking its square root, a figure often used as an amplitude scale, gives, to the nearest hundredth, 6.16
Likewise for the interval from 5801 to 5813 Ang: 6.28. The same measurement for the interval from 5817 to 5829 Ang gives 6.31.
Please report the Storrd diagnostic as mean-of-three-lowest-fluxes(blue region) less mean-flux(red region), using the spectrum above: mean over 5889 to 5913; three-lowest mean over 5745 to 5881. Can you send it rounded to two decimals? 0.82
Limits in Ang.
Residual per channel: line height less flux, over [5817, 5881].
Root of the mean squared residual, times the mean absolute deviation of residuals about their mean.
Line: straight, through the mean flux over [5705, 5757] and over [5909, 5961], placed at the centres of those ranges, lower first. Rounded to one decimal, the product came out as 0.2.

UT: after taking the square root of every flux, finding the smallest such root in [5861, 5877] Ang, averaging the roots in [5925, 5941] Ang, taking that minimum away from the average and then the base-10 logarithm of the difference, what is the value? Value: -1.5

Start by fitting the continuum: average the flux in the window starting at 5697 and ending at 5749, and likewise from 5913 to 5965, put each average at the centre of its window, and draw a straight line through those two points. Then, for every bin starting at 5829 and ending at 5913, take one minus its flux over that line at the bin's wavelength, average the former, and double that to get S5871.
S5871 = 0.020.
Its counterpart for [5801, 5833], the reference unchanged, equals -0.044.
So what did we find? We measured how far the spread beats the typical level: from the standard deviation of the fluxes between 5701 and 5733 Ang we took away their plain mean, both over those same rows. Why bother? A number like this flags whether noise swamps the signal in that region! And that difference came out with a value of -38.6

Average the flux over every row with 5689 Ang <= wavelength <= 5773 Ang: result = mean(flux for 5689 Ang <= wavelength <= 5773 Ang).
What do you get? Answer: 38.7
